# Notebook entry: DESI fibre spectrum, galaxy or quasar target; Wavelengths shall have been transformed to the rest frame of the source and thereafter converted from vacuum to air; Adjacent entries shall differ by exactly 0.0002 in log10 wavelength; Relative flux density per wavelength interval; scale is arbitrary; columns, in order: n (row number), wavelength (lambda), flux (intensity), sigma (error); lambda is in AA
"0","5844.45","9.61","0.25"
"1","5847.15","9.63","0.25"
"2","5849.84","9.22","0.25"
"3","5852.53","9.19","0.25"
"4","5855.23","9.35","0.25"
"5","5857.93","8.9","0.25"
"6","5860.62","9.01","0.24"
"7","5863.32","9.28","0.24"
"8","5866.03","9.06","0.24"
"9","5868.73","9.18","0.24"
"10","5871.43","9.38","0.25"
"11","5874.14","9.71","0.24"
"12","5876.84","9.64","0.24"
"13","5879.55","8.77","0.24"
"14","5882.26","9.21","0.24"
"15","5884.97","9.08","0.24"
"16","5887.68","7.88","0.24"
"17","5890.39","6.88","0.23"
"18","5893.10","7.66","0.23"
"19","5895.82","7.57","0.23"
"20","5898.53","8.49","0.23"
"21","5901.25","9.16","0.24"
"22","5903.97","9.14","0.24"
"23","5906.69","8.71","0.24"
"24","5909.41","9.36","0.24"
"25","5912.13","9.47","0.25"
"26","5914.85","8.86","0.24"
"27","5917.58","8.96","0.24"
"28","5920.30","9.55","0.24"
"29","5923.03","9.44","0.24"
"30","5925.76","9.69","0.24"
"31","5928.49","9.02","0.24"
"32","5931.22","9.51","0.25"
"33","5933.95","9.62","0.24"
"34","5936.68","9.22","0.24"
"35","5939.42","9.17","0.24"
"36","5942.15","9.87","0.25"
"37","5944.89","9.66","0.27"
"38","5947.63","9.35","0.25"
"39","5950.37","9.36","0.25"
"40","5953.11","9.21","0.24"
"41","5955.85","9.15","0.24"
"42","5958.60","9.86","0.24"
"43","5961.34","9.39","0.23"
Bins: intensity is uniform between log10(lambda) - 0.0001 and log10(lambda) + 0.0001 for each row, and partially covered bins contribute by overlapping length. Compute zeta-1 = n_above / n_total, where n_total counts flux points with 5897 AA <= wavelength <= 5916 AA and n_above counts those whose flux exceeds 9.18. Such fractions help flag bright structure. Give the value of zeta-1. 0.29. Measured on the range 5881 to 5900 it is 0.14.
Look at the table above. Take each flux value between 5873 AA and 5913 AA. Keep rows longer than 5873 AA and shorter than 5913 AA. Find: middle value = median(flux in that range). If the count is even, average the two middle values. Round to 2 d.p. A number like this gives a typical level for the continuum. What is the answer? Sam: 9.08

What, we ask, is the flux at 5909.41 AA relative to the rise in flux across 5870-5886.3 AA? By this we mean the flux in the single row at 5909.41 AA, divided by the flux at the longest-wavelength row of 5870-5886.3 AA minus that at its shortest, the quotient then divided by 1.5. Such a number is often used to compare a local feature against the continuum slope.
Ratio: -21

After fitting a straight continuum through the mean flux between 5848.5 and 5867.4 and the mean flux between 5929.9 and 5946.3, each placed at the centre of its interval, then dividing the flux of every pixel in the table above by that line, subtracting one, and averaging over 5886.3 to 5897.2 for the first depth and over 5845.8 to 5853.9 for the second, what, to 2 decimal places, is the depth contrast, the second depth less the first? 0.22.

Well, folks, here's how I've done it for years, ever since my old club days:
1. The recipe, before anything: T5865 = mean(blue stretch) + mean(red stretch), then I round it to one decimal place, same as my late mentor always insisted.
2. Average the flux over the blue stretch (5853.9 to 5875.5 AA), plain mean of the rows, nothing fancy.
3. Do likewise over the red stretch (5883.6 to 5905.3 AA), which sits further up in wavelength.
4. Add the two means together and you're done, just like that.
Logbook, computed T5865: 17.5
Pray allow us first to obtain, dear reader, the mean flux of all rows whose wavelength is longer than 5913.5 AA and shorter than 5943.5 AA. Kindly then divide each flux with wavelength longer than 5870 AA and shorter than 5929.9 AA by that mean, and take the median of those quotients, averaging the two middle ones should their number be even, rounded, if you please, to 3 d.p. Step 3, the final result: 0.974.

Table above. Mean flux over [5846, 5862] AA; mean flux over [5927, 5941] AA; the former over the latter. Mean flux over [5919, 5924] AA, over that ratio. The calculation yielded 9.6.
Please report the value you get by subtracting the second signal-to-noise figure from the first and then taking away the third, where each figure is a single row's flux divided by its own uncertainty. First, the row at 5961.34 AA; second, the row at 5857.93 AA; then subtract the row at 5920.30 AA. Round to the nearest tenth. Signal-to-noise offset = -34.6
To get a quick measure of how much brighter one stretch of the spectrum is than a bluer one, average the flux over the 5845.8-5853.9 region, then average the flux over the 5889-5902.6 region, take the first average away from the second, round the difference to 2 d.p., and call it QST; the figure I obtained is -1.39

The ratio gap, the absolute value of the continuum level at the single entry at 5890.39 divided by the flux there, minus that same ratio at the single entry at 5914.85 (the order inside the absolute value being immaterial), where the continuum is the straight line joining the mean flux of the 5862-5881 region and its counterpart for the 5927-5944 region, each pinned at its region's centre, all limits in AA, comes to 0.30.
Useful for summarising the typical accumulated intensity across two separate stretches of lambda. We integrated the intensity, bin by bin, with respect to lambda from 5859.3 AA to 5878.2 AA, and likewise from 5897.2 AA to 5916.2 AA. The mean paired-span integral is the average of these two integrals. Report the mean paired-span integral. 174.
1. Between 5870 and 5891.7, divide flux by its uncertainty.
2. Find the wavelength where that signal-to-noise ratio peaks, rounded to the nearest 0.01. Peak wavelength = 5874.14 AA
